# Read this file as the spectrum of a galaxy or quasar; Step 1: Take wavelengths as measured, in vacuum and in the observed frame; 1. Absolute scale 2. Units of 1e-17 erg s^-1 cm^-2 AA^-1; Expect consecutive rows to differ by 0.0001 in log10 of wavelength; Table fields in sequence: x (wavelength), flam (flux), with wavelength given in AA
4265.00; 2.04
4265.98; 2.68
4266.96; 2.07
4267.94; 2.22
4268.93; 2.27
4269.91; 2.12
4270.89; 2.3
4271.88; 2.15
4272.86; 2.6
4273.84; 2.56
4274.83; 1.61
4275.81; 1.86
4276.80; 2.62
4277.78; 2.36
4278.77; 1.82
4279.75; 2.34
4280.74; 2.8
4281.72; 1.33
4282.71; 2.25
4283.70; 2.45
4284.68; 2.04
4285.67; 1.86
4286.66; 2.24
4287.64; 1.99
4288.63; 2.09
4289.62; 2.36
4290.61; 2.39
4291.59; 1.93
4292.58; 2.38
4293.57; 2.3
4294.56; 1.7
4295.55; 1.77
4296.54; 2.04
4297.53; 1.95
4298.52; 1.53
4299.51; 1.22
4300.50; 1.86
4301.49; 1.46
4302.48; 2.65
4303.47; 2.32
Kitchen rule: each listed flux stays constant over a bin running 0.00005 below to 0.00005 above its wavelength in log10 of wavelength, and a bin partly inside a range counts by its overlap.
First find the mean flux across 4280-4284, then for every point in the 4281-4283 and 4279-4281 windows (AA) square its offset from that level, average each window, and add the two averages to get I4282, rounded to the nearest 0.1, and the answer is 0.6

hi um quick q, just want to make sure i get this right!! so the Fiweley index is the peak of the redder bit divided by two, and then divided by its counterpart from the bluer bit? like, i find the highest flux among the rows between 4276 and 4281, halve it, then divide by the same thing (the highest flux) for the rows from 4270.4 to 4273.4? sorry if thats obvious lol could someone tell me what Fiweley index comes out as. 0.54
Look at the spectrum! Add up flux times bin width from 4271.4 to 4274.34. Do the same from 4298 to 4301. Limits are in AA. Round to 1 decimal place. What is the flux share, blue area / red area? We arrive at 1.6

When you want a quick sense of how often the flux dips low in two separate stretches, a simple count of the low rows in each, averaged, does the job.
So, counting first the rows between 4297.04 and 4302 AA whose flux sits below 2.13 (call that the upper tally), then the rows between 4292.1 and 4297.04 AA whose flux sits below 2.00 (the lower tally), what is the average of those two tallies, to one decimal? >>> 3.5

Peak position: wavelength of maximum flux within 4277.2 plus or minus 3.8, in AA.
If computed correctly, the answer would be 4280.74 AA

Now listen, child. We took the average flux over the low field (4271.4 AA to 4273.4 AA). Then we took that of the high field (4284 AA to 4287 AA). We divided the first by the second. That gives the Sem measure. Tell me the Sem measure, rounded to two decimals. 1.16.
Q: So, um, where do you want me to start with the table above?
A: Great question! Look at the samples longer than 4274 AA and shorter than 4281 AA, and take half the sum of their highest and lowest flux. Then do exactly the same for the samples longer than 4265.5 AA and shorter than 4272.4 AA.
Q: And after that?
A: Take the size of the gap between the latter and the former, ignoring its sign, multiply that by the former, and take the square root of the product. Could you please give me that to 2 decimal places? 0.61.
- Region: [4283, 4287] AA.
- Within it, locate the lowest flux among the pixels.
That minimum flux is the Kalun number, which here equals 1.86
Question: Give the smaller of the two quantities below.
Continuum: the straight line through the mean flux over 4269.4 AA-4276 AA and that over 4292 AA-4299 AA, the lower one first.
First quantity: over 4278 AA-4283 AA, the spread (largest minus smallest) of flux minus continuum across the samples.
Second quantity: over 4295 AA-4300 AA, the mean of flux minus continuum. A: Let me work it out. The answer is -0.23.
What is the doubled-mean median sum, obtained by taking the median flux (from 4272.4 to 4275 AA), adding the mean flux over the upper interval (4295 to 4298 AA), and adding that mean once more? 6.4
